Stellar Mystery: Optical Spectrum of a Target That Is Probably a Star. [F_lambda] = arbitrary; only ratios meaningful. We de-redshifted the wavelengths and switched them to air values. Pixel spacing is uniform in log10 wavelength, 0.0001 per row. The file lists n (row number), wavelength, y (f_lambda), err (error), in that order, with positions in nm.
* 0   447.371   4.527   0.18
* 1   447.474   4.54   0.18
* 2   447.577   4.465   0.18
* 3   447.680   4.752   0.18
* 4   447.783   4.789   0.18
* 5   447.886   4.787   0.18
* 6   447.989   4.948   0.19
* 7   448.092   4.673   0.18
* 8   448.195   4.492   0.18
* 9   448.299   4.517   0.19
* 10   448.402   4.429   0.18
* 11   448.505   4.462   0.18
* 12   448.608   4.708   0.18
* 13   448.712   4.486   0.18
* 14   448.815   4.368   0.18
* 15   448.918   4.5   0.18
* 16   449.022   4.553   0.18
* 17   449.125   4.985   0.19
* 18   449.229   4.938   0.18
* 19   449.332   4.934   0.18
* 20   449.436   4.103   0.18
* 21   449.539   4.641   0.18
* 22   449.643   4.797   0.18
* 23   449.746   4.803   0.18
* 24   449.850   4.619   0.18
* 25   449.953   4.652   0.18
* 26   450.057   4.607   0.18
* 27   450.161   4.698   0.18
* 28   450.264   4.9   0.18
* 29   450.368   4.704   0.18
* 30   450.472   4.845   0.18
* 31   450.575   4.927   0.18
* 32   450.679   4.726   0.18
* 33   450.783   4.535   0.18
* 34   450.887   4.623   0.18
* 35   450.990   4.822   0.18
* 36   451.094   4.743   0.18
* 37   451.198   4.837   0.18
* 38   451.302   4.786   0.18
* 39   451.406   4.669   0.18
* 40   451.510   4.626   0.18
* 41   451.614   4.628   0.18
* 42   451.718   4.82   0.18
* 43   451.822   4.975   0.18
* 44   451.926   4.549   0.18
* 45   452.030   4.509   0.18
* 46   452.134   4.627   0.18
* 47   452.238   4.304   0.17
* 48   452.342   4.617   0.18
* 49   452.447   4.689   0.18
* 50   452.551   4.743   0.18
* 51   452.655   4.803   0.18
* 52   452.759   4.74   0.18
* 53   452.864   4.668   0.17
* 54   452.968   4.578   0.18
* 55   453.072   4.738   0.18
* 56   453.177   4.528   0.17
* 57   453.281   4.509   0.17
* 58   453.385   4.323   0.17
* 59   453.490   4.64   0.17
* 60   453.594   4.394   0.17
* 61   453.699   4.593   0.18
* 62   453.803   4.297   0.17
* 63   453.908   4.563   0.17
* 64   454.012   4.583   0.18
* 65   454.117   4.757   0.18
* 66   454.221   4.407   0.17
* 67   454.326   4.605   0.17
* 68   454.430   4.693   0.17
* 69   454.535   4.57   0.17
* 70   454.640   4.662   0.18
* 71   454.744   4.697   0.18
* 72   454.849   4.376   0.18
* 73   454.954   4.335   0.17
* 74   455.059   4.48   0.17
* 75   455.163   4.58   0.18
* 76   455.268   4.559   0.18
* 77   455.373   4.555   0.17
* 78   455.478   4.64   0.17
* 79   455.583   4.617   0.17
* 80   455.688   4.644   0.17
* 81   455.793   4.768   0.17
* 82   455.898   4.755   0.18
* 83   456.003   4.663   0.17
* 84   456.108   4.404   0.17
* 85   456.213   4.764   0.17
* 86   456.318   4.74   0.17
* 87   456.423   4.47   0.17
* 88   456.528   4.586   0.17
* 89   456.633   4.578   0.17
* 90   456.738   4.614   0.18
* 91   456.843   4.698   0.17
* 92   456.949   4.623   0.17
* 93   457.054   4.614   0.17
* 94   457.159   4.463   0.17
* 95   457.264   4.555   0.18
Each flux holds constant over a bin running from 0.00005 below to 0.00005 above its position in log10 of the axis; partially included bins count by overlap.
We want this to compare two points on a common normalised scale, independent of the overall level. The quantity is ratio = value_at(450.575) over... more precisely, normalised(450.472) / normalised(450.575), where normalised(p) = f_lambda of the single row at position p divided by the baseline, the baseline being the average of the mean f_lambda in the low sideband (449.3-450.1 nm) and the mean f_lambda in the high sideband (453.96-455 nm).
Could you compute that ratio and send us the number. 0.98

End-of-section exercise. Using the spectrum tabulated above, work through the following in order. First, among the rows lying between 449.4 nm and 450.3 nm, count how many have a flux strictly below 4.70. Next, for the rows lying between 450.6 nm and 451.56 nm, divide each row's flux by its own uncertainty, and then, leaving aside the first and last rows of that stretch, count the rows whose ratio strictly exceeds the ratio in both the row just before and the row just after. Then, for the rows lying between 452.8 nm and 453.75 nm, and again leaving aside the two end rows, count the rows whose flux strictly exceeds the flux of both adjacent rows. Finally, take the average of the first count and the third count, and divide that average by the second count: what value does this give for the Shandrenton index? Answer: 2.0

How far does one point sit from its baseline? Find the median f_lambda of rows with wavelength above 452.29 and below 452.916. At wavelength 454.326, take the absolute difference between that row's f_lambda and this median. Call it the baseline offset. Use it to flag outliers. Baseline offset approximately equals 0.11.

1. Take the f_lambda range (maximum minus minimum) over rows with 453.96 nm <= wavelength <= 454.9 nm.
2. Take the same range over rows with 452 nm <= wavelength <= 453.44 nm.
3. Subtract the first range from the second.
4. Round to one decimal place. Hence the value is 0.1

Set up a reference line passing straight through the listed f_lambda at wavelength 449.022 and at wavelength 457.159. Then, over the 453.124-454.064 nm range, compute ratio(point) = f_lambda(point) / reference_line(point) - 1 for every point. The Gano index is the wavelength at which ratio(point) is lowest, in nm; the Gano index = 453.803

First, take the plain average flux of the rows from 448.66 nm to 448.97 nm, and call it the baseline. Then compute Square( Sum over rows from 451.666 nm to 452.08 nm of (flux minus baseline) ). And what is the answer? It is 1.1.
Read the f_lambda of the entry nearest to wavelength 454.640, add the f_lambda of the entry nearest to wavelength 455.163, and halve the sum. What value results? 4.62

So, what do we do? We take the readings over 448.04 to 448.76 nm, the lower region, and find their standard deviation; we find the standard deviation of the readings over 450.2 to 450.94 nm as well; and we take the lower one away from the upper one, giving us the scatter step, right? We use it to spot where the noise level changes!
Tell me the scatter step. 0.04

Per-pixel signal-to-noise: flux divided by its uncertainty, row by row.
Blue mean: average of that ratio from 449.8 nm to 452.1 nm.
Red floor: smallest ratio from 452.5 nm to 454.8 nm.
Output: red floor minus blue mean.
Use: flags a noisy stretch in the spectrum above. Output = -0.94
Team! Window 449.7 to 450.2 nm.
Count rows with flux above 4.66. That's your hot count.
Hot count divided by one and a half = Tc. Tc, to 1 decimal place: 1.3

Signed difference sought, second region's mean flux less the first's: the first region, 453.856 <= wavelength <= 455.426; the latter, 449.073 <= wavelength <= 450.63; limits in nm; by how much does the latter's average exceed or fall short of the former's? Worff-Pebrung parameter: 0.18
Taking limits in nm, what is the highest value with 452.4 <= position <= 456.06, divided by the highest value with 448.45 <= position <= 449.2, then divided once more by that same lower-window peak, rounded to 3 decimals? 0.193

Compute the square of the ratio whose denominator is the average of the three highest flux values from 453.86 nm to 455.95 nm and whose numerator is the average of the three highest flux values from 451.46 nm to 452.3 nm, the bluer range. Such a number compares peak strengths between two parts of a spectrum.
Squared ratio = 1.02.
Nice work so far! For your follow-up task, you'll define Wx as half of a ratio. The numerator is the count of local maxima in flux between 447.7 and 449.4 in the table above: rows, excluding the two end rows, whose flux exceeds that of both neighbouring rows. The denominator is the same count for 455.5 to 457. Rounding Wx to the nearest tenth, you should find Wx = 0.5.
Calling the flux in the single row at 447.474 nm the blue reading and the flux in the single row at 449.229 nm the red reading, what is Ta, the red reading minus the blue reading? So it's 0.40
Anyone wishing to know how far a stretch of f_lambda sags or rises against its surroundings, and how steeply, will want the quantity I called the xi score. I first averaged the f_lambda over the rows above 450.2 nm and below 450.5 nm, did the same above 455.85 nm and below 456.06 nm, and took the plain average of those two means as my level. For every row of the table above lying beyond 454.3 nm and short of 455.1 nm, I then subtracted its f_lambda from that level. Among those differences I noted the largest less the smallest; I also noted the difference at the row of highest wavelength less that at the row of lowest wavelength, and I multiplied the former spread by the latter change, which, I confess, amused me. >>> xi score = 0.05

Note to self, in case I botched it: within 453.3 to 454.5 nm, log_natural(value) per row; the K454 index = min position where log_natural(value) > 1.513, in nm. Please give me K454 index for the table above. 453.490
